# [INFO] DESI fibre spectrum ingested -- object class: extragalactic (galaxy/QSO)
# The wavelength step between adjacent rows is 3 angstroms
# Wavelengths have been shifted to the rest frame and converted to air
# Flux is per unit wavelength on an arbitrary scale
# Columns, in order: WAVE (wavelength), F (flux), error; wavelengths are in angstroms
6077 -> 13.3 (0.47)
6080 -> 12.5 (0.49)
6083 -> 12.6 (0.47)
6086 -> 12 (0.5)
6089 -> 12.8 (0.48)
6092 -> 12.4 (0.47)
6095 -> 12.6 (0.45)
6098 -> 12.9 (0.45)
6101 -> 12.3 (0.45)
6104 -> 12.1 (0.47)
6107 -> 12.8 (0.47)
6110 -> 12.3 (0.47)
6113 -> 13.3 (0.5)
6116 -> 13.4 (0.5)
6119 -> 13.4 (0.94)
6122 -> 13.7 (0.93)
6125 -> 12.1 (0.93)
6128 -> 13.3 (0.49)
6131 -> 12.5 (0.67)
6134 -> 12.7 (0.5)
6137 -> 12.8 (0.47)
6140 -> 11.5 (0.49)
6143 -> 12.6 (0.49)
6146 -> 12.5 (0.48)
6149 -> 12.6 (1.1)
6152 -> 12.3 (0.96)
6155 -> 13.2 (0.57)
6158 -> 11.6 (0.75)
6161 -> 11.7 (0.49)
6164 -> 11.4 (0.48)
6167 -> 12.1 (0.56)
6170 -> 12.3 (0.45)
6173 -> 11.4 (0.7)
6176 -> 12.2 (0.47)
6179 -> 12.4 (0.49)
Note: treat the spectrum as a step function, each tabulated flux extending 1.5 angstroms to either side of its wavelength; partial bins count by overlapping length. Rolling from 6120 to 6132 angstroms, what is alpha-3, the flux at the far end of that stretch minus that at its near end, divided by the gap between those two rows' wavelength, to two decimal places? -0.13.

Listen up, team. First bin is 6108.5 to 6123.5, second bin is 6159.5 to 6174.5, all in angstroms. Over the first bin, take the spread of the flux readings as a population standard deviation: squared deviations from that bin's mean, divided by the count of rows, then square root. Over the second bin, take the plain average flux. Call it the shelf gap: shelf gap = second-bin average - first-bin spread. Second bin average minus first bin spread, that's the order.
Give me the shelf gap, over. 11.3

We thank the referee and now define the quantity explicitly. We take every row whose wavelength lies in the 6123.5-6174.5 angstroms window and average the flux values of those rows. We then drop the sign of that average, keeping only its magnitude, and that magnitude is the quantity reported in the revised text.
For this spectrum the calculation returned 12.3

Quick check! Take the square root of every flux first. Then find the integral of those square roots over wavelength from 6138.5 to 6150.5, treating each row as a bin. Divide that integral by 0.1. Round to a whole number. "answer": 421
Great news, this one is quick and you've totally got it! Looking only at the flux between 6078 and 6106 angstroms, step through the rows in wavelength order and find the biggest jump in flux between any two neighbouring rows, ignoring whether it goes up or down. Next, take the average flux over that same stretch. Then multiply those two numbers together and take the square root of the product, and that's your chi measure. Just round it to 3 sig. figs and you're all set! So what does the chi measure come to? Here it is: 3.16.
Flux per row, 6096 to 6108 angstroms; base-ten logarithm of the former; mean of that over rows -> 1.10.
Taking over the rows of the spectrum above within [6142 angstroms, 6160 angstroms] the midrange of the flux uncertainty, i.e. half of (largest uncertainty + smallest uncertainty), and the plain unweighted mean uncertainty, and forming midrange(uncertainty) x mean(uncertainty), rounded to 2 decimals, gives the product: 0.57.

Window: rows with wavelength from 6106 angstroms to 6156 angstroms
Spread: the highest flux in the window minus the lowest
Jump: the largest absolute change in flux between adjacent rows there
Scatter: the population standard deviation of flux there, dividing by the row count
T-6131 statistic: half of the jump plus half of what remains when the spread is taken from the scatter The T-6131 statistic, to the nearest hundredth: -0.03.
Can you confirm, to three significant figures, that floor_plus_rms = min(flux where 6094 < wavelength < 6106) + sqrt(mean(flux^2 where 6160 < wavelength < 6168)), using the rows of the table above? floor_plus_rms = 23.8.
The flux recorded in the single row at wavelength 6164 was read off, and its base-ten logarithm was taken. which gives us 1.06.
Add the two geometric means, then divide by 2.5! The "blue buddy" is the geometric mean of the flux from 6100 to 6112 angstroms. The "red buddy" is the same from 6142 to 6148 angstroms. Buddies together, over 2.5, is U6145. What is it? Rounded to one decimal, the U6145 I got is 10.0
